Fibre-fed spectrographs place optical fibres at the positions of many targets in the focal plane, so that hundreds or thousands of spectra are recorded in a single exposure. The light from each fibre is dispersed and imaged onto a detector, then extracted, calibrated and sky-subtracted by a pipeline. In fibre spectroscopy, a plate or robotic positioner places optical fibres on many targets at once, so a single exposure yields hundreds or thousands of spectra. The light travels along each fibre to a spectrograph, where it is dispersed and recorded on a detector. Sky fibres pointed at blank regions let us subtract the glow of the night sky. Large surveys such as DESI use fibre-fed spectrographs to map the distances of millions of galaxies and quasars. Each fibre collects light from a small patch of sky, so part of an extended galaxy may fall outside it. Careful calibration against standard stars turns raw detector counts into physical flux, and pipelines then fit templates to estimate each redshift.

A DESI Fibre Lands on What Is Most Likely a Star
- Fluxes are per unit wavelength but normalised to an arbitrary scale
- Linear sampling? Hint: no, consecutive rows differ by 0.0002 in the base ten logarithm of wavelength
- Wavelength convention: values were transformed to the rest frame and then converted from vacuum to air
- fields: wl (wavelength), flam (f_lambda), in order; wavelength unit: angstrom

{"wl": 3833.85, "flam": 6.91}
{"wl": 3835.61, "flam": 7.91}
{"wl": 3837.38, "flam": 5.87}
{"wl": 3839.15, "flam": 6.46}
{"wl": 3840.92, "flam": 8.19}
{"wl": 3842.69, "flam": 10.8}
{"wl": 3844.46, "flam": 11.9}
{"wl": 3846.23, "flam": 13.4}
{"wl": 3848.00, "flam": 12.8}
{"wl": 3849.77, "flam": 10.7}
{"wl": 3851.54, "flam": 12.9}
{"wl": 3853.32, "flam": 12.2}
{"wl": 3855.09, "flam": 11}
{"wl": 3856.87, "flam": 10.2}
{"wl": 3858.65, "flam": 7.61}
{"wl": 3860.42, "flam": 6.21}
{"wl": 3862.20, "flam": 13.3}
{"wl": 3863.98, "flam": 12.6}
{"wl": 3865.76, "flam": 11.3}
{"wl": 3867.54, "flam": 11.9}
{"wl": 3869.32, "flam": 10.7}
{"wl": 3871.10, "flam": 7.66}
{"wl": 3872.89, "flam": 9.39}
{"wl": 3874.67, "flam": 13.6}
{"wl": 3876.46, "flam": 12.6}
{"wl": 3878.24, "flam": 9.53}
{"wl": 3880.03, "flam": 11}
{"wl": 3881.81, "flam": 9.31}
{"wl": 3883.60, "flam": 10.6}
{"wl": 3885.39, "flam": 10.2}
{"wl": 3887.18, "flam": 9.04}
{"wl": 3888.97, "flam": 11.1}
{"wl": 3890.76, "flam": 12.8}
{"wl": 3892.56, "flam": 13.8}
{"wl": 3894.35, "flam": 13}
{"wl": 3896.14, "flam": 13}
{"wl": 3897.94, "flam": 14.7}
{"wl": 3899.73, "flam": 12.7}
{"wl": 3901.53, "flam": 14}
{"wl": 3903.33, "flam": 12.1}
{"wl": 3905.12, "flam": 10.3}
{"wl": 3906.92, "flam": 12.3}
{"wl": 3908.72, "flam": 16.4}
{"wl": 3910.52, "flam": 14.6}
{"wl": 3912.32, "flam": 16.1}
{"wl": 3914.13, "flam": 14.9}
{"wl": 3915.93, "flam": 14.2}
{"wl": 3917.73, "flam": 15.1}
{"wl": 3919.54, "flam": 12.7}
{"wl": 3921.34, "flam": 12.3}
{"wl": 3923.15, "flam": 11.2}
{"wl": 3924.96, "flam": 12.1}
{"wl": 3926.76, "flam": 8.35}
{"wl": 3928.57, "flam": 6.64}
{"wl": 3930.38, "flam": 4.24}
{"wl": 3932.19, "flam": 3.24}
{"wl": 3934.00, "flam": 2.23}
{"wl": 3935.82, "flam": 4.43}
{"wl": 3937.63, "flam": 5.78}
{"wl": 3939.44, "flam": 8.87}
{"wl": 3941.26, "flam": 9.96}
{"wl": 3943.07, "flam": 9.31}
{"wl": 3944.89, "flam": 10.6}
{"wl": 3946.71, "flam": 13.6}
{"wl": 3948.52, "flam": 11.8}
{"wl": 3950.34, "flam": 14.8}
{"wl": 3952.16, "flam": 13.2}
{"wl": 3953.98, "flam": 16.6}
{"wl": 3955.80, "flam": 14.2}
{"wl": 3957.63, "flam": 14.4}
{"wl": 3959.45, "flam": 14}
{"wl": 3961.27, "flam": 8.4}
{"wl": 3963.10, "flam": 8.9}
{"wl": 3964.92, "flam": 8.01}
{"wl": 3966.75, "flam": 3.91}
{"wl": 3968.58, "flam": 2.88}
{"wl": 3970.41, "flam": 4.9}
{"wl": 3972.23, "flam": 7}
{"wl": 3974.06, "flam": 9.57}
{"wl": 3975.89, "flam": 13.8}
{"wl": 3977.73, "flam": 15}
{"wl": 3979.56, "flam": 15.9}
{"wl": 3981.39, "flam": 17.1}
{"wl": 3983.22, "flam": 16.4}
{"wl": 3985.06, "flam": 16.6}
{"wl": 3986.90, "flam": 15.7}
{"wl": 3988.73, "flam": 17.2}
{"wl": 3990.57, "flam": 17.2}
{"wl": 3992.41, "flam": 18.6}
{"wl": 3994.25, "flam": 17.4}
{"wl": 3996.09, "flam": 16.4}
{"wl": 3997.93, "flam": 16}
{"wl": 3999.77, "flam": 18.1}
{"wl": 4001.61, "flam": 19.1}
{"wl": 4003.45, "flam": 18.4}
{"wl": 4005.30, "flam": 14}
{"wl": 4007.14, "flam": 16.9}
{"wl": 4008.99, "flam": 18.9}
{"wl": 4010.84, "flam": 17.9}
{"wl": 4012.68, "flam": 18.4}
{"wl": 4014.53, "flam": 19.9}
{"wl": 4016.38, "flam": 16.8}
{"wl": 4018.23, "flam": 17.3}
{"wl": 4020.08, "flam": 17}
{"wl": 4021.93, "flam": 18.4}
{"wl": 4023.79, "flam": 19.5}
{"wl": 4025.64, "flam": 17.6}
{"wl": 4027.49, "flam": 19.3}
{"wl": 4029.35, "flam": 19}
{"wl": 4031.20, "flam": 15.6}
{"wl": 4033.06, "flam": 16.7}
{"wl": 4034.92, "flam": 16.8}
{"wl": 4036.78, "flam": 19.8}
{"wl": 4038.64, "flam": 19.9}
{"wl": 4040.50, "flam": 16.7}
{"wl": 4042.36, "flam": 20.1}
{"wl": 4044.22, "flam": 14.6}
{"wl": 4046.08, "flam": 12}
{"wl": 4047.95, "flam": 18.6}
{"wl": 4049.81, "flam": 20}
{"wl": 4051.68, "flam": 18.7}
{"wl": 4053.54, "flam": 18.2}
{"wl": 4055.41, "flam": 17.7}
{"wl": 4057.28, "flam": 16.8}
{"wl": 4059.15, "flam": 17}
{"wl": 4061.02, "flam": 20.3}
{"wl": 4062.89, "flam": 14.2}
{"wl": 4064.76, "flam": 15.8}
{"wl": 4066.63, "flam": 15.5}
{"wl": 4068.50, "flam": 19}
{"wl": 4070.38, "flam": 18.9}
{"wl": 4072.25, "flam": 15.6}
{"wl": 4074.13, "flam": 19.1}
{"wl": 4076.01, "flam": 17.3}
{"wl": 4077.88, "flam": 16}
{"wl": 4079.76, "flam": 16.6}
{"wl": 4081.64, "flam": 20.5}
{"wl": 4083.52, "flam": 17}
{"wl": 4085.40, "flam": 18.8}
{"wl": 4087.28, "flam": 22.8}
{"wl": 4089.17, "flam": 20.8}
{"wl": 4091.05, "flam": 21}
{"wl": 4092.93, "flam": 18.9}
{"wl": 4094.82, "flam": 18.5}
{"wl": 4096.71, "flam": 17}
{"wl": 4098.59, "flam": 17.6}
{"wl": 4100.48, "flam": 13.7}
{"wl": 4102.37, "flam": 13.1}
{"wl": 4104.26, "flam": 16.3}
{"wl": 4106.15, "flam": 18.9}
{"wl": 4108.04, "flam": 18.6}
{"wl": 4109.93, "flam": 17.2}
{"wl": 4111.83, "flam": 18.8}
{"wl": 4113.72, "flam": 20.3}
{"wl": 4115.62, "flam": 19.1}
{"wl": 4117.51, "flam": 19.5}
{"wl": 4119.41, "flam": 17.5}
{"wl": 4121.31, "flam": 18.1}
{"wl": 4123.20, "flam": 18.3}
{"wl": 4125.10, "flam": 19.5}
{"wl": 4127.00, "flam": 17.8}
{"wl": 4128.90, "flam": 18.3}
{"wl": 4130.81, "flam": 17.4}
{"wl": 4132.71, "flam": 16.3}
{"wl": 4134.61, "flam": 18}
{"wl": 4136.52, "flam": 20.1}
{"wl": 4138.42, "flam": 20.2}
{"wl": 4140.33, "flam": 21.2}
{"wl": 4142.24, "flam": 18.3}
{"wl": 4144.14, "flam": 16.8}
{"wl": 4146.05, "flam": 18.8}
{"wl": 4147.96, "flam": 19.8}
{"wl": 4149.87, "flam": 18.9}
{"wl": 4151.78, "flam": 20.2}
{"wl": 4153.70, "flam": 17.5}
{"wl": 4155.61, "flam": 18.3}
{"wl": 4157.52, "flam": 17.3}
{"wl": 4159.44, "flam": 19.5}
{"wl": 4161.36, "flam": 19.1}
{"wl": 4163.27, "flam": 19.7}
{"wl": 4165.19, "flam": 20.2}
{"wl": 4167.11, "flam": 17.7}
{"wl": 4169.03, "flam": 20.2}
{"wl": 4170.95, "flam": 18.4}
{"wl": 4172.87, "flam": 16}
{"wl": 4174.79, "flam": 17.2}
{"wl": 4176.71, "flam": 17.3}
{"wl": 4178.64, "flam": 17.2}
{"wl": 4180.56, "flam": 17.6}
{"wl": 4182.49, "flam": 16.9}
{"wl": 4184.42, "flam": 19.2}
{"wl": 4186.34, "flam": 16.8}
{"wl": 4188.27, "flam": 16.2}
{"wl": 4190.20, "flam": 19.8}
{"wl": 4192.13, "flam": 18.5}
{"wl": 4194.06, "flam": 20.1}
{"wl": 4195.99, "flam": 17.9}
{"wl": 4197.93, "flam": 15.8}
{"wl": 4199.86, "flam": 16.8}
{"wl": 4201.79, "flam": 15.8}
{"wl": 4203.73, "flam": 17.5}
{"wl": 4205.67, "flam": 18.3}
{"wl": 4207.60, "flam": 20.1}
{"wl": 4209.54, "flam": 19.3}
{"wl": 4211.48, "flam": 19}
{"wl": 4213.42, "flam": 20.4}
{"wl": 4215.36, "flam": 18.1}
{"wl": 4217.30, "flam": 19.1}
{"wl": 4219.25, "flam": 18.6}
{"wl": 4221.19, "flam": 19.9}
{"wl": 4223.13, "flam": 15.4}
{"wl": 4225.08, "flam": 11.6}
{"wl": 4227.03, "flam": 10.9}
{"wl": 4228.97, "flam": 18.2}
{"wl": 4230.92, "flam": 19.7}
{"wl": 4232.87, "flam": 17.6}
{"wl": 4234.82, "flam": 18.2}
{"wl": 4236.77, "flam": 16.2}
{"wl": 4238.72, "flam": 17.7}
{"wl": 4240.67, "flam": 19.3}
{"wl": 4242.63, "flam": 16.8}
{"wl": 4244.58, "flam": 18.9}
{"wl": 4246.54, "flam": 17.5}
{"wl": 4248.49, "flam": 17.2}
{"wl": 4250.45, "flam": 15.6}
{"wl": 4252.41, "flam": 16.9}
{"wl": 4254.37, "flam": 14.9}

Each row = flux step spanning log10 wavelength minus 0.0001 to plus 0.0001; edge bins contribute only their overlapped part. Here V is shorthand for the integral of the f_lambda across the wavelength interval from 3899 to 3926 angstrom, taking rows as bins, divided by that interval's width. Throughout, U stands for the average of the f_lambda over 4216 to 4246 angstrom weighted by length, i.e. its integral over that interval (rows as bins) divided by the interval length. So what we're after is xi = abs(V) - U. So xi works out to -4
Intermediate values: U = 17.2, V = 13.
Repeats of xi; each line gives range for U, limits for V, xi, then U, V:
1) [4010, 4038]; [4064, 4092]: 0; 18.0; 18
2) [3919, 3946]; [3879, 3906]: 4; 8.1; 12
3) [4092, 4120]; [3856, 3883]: -7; 17.7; 10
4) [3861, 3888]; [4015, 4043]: 7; 10.8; 18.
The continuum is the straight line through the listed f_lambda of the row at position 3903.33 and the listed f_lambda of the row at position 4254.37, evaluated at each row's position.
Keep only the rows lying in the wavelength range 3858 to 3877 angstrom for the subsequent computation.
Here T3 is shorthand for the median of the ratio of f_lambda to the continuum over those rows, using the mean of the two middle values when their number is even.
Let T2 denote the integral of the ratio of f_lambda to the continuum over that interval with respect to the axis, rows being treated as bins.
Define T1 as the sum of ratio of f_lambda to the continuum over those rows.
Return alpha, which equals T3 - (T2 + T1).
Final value -26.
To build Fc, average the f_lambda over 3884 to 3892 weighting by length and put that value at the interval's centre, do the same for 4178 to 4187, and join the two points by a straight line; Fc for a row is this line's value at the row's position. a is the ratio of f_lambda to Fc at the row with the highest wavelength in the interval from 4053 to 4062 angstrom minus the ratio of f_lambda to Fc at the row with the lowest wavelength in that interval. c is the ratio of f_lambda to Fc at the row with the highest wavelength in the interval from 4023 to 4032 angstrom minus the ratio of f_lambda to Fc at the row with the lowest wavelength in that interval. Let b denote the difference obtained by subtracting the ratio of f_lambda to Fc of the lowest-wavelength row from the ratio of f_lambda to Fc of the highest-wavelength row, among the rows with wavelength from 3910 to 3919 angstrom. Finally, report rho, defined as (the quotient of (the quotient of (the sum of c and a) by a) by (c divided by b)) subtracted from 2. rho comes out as 1.9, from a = 0.13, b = 0.03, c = -0.29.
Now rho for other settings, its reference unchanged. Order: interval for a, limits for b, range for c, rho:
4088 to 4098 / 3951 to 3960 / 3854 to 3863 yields 2.0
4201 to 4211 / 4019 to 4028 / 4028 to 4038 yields -2.5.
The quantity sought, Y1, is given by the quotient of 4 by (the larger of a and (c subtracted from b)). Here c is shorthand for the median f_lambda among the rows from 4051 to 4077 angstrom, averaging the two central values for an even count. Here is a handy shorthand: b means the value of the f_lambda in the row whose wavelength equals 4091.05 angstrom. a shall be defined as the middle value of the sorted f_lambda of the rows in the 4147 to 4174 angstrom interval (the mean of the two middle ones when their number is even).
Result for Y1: 0.211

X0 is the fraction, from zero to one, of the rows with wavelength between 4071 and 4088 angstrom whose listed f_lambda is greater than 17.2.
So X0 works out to 0.56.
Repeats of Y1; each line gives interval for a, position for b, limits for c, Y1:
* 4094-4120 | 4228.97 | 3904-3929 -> 0.222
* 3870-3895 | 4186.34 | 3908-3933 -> 0.370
